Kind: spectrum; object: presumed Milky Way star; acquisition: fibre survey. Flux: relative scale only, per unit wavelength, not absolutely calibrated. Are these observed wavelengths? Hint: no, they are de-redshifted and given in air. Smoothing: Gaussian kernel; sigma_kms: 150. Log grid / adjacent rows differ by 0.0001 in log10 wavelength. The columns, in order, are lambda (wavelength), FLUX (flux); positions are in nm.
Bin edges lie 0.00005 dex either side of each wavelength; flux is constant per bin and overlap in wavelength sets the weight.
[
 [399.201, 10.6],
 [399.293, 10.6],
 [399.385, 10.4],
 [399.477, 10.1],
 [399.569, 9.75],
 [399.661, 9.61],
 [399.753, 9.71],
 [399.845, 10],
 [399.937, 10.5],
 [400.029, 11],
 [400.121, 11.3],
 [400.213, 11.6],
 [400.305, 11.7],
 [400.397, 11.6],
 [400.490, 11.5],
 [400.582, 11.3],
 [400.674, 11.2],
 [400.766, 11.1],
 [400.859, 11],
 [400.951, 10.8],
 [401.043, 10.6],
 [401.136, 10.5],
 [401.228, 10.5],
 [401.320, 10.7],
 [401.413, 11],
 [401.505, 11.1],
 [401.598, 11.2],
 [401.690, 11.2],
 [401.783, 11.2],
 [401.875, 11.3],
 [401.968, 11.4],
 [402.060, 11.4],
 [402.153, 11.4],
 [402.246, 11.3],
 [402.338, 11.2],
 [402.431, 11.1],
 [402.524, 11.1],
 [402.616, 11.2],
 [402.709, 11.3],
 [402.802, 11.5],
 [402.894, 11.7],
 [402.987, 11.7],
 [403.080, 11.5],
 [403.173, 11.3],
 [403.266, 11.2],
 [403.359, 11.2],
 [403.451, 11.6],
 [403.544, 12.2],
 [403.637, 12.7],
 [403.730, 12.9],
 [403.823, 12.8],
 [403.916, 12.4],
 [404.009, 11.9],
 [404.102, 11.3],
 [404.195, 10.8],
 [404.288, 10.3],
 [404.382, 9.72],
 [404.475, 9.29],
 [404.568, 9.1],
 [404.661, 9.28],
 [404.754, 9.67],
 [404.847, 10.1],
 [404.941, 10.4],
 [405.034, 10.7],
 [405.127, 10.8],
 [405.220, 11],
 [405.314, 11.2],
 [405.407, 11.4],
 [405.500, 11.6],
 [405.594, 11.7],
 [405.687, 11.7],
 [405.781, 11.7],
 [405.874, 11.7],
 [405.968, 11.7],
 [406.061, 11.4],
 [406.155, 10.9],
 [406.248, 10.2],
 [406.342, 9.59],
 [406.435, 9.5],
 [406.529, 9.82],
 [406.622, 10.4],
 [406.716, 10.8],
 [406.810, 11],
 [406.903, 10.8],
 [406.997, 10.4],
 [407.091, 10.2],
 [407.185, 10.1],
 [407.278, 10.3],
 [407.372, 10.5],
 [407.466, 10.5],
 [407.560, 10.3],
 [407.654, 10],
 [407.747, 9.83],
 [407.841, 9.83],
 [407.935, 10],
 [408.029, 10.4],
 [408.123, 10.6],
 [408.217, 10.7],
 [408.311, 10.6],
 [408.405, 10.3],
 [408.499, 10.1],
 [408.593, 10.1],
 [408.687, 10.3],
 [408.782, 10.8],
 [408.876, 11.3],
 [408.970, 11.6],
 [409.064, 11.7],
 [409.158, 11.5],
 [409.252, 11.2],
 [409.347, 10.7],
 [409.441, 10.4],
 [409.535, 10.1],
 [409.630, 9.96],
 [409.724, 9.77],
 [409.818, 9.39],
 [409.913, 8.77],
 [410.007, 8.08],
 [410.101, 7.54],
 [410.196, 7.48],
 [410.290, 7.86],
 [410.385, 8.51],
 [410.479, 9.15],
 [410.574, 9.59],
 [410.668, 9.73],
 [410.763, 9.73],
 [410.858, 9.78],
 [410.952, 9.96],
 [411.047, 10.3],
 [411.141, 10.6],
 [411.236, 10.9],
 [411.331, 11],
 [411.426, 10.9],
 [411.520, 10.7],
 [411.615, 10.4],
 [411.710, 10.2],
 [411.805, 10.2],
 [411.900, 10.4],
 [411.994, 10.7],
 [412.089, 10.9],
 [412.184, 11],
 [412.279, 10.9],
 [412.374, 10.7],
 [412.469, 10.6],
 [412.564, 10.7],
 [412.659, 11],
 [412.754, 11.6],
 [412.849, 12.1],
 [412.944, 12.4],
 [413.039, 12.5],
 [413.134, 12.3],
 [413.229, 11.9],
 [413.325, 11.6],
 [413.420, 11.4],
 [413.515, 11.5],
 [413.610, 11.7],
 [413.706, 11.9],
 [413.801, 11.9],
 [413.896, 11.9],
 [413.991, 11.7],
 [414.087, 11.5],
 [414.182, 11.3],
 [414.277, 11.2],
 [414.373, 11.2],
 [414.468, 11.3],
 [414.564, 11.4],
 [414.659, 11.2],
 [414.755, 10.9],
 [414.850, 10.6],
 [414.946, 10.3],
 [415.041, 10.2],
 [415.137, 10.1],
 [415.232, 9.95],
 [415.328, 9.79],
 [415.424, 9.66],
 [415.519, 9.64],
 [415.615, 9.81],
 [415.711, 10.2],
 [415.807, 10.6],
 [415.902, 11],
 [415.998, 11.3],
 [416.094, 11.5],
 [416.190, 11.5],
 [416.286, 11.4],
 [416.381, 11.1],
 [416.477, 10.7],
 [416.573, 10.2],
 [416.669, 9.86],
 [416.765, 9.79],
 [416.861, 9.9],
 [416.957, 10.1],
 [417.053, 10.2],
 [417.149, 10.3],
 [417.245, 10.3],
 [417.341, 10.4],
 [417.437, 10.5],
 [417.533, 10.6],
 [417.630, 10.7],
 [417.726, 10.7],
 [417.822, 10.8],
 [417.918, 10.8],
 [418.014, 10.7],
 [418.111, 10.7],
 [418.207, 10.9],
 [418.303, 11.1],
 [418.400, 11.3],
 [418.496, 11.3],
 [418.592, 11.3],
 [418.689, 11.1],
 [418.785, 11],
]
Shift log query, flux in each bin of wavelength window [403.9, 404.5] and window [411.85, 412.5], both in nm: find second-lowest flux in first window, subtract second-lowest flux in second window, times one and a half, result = -1.3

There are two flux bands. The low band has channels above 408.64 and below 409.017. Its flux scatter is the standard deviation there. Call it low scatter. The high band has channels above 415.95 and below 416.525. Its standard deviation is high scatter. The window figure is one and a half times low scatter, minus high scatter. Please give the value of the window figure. 0.5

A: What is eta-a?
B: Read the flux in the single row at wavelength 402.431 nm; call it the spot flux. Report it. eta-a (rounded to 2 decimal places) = 11.10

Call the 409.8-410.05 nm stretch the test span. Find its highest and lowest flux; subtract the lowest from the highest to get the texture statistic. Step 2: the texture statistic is 1.3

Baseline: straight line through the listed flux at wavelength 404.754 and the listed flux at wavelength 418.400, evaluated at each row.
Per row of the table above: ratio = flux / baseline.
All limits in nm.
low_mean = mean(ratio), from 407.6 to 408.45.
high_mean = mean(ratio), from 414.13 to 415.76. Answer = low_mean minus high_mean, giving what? 0.053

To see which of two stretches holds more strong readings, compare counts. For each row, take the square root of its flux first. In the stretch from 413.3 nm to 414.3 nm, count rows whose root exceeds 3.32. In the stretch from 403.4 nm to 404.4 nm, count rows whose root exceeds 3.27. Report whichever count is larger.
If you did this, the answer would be 11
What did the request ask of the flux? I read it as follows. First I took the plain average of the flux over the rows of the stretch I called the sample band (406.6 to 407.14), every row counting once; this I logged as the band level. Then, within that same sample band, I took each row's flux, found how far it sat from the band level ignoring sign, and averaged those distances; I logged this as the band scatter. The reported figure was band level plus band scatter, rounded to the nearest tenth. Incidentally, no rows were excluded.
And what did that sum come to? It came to 10.9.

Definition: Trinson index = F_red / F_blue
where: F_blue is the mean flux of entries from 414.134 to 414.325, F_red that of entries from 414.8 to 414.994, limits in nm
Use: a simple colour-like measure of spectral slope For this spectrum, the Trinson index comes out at 0.93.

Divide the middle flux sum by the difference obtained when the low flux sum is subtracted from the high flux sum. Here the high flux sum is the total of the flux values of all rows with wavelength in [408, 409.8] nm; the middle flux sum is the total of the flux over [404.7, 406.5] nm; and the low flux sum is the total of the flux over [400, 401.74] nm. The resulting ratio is -24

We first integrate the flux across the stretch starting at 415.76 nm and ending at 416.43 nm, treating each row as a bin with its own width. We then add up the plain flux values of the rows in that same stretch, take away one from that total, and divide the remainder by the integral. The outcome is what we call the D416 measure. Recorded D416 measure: 10.3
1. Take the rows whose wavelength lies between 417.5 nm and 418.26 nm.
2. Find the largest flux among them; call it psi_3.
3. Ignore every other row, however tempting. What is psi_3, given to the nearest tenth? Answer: 10.9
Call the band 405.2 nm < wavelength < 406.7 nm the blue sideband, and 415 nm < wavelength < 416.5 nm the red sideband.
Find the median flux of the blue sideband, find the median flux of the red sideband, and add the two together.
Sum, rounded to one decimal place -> 21.7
